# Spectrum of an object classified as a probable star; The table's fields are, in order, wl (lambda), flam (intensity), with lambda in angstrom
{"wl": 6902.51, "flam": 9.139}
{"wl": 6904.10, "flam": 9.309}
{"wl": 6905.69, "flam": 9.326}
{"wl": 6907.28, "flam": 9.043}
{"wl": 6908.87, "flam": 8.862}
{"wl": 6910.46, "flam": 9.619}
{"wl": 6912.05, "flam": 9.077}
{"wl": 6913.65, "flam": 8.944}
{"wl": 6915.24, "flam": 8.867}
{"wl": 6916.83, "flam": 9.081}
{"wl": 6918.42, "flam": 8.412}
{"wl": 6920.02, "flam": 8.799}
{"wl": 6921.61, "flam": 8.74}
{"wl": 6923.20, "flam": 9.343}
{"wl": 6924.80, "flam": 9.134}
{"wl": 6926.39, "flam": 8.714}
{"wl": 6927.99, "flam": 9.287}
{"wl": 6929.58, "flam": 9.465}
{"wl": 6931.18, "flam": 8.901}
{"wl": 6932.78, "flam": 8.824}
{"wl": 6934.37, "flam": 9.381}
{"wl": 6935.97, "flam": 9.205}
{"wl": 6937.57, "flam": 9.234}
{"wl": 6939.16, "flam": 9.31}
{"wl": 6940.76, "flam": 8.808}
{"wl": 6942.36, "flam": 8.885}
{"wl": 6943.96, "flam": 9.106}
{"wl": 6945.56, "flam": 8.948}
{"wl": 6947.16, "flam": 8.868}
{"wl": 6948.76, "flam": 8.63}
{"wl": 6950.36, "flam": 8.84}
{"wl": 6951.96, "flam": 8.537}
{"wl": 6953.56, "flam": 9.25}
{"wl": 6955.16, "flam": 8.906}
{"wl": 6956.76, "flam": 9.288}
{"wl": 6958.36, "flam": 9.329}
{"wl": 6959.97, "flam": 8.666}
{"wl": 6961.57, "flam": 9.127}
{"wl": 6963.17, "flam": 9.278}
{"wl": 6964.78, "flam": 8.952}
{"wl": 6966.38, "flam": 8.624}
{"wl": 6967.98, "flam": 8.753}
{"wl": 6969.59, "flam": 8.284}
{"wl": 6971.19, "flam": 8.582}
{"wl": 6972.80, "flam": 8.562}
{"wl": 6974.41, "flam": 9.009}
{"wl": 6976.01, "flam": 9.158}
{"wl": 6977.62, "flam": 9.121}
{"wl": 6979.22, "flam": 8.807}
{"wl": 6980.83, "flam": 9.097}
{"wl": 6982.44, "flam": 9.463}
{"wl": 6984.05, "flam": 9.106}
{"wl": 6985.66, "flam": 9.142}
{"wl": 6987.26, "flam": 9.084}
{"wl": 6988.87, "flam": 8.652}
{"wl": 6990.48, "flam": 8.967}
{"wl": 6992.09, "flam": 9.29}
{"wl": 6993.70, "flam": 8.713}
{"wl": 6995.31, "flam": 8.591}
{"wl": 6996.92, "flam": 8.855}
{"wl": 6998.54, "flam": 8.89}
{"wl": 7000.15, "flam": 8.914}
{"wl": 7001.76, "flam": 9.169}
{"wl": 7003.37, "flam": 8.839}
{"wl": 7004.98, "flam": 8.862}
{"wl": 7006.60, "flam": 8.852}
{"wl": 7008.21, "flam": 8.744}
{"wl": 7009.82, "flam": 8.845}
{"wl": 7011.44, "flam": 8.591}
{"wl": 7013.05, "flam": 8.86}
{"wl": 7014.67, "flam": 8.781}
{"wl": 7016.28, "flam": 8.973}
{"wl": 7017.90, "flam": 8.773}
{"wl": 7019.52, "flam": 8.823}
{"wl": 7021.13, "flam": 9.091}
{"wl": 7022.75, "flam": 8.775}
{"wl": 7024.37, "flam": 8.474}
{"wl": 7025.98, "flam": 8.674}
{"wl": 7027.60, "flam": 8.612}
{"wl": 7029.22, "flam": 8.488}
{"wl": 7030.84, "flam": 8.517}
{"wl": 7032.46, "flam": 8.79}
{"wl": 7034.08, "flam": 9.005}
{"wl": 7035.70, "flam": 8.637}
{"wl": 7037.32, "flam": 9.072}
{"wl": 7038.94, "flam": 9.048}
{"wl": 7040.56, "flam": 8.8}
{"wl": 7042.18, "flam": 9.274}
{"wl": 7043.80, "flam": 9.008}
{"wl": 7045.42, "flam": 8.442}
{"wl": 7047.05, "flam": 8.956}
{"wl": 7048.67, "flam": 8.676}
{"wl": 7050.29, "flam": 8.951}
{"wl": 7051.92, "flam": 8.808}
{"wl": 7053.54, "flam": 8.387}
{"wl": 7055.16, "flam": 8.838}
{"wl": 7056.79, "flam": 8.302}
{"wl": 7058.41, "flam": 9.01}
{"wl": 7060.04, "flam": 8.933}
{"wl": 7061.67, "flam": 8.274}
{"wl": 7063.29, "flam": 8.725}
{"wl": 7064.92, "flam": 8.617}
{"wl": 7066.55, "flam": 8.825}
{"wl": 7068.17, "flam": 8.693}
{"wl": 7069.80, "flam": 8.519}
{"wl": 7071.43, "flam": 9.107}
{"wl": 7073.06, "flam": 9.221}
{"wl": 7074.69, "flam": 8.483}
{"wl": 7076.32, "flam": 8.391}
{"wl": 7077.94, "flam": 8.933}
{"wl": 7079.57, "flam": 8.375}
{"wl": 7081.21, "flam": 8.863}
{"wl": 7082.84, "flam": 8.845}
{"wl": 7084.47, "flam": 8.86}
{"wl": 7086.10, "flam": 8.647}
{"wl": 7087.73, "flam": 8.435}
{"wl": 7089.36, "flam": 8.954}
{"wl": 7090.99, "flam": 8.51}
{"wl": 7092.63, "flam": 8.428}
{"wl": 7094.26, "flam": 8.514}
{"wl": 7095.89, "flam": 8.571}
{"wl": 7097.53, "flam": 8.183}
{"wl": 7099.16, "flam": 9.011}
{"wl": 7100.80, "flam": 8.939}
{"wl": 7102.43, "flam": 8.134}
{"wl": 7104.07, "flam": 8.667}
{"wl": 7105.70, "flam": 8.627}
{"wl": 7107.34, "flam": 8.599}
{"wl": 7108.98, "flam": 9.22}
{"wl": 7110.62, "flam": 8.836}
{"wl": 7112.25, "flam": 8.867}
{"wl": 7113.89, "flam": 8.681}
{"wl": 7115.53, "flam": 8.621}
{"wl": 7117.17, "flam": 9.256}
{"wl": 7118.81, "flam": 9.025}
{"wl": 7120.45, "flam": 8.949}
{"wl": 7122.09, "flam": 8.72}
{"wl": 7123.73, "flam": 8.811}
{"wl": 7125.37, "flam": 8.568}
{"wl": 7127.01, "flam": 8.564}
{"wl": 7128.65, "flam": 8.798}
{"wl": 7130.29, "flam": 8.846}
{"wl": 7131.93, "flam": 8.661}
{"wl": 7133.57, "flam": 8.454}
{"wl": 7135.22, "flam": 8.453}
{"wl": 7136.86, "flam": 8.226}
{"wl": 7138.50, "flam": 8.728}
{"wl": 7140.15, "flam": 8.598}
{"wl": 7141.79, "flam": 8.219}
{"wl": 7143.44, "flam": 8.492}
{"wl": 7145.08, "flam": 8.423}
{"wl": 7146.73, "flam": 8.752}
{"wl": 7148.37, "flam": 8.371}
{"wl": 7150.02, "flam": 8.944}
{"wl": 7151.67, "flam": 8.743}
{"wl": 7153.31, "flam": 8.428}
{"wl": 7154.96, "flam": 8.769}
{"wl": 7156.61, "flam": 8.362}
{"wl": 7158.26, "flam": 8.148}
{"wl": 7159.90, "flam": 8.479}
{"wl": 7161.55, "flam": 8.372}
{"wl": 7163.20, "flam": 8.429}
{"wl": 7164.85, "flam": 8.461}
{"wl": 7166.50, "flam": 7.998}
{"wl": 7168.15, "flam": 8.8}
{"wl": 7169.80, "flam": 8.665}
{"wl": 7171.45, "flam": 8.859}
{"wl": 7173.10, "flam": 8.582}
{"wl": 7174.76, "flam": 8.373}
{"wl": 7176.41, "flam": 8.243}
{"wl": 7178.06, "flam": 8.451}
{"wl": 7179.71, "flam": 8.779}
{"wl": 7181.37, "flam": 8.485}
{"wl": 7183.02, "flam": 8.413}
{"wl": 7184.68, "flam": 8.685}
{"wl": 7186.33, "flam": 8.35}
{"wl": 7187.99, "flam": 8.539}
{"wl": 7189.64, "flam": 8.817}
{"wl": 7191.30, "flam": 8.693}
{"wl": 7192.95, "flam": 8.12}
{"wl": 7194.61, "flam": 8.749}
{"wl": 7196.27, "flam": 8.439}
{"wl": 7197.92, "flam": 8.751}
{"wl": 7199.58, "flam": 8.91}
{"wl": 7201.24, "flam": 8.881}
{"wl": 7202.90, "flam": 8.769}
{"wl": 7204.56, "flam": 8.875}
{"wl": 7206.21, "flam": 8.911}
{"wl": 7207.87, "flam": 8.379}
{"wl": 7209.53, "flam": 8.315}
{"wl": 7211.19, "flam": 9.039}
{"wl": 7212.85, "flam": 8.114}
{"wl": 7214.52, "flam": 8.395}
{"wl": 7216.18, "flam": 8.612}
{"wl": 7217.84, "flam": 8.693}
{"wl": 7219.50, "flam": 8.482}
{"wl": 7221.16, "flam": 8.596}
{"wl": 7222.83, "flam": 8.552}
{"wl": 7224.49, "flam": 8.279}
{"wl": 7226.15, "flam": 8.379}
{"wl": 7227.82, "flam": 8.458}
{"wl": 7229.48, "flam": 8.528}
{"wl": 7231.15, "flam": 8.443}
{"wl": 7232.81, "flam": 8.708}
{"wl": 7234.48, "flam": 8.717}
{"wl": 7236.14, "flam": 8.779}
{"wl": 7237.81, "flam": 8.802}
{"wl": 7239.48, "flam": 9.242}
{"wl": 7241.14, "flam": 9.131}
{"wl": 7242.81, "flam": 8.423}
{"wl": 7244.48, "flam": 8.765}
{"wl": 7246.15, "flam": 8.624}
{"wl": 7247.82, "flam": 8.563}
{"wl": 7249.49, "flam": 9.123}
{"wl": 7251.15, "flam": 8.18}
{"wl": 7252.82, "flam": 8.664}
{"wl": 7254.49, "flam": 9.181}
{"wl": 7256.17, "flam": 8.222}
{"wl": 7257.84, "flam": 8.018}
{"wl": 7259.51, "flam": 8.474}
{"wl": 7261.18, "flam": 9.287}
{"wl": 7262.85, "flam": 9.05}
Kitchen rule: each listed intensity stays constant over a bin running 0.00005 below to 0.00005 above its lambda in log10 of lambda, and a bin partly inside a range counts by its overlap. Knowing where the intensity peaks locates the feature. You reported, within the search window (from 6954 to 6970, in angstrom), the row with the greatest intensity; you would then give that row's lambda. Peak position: 6958.36 angstrom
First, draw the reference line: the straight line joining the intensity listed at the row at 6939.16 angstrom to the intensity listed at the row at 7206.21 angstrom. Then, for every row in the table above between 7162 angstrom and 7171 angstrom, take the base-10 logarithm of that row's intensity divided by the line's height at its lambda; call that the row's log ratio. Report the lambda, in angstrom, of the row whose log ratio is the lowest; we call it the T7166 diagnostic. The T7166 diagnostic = 7166.50 angstrom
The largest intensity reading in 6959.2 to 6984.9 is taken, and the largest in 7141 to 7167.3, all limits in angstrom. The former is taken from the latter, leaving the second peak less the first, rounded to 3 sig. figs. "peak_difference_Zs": -0.519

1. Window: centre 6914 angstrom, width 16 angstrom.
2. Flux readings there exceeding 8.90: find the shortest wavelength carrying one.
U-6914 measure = 6907.28 angstrom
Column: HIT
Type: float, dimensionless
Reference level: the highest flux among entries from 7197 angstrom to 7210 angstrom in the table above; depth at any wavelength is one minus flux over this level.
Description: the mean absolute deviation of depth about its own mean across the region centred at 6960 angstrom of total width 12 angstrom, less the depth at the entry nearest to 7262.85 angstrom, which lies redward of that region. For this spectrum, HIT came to 0.04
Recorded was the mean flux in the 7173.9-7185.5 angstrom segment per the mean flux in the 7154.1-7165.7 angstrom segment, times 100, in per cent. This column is 101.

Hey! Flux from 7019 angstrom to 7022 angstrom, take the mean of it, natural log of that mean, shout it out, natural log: 2.19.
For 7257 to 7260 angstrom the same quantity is 2.11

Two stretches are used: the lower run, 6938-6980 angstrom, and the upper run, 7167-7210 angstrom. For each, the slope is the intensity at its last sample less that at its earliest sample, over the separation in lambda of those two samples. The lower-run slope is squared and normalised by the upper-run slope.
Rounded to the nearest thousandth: -0.013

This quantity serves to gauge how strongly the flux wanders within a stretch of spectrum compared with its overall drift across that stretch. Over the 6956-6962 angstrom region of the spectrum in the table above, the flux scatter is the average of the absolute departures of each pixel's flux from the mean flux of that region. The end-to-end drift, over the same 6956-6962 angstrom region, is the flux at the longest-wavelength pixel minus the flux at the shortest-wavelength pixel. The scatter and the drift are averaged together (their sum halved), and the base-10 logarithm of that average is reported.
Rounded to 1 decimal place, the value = -1.5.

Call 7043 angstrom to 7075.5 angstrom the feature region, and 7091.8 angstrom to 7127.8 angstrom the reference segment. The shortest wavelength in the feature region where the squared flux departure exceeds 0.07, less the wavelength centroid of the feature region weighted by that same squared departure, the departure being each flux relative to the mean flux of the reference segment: -17.2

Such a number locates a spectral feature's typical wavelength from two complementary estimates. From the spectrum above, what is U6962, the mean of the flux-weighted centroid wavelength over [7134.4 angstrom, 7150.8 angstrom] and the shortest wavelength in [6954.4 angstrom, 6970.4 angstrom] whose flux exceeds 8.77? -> 7048.9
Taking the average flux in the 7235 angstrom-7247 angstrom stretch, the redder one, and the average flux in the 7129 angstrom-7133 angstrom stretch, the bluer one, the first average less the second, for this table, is 0.1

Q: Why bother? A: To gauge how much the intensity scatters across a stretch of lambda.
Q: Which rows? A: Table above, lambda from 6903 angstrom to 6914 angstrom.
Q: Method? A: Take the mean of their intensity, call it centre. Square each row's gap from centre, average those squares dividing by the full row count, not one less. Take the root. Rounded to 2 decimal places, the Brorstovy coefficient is 0.24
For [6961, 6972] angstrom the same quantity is 0.32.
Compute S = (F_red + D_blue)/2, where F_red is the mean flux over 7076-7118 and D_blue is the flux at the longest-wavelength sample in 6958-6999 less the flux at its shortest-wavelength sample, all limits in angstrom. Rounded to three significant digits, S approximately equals 4.13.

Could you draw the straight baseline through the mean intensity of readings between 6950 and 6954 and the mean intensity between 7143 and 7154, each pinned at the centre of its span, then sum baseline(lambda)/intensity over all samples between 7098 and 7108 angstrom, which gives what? 6.00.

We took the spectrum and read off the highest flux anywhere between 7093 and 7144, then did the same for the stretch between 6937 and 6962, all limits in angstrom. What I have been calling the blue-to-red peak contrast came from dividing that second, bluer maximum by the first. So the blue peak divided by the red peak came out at 1.008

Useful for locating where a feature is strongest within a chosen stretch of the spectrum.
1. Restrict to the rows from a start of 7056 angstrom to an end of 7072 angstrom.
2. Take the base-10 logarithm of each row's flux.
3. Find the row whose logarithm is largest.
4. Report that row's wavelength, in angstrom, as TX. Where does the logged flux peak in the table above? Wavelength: 7071.43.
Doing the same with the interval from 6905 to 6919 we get 6910.46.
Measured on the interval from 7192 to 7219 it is 7211.19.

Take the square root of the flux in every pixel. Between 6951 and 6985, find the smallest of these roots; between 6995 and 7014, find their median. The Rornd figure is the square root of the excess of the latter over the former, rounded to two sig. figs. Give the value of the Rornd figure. 0.31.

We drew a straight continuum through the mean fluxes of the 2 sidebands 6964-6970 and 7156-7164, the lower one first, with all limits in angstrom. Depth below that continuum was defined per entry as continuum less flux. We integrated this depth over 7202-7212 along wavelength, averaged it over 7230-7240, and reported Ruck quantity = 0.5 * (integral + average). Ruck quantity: -2.4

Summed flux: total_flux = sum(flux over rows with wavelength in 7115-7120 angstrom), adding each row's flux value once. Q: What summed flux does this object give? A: 27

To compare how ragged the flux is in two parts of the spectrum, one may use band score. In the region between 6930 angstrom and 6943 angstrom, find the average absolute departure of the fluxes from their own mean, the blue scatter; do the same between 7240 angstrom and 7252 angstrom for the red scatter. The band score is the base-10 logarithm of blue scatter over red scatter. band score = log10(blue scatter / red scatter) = -0.11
